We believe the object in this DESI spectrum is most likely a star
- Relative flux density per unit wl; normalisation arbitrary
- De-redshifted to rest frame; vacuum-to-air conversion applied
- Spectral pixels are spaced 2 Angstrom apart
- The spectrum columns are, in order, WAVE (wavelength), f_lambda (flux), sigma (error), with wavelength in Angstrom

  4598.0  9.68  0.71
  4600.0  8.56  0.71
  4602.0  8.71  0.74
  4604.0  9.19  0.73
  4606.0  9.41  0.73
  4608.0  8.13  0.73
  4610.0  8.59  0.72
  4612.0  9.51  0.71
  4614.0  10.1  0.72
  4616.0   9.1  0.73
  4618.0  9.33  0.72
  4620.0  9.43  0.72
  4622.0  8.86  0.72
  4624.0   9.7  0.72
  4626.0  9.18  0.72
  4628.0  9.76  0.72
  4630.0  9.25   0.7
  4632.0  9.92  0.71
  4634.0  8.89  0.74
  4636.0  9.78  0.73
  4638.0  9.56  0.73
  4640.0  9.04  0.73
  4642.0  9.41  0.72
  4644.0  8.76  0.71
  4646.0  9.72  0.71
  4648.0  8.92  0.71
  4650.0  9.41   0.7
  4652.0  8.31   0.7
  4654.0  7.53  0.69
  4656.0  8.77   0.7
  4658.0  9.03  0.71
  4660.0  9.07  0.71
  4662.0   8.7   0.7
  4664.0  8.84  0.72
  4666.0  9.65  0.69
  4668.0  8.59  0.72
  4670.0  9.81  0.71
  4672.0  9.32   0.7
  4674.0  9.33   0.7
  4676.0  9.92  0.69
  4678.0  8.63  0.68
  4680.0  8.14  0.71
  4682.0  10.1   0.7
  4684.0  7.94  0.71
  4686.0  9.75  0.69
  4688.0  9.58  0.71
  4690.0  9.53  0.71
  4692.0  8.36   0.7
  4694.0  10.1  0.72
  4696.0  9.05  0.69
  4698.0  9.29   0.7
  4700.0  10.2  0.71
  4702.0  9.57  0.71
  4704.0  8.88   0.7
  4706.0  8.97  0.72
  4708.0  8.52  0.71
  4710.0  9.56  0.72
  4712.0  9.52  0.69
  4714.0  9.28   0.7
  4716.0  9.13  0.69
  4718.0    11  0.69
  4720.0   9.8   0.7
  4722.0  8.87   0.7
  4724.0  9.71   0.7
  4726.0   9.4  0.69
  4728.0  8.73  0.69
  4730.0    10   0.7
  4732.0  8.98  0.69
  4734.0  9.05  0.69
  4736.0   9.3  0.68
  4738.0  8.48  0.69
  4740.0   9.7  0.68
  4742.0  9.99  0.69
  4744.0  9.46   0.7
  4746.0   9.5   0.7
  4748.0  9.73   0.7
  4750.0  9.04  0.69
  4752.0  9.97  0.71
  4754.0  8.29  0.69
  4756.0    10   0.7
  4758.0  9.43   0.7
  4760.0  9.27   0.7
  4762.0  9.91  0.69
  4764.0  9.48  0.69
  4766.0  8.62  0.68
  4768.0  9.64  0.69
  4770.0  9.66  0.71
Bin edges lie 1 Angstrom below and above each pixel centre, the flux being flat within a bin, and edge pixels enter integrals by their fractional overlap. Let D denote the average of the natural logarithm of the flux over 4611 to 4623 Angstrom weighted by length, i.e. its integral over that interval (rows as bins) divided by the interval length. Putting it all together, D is 2.24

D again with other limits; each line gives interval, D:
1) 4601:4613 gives 2.19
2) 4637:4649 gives 2.22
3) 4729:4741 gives 2.22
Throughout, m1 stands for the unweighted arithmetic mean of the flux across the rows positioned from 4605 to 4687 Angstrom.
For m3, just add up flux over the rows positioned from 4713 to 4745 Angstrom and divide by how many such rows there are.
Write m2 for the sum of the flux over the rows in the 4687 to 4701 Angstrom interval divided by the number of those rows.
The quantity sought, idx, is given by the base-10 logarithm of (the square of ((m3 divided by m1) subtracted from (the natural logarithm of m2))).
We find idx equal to 0.169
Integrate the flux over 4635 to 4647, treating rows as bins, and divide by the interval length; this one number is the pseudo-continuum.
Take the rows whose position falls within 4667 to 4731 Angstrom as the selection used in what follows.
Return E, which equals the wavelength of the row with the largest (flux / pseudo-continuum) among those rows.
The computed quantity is 4718.0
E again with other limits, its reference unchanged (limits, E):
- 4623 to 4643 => 4632.0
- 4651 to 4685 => 4682.0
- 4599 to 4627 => 4614.0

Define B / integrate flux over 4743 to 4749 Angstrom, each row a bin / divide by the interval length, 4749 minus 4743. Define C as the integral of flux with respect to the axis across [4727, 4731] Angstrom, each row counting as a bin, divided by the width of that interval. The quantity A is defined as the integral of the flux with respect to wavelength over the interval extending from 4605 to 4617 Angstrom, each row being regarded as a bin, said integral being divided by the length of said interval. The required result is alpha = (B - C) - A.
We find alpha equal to -8.9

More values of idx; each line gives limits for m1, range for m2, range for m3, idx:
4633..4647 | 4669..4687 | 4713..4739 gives 0.169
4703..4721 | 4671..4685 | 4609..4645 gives 0.166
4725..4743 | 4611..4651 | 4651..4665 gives 0.236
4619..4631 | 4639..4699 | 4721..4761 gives 0.165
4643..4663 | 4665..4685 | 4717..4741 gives 0.118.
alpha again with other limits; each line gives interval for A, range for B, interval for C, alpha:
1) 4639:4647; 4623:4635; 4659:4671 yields -8.9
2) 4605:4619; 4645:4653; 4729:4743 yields -9.4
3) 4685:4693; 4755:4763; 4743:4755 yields -9.0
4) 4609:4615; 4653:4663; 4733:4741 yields -9.9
